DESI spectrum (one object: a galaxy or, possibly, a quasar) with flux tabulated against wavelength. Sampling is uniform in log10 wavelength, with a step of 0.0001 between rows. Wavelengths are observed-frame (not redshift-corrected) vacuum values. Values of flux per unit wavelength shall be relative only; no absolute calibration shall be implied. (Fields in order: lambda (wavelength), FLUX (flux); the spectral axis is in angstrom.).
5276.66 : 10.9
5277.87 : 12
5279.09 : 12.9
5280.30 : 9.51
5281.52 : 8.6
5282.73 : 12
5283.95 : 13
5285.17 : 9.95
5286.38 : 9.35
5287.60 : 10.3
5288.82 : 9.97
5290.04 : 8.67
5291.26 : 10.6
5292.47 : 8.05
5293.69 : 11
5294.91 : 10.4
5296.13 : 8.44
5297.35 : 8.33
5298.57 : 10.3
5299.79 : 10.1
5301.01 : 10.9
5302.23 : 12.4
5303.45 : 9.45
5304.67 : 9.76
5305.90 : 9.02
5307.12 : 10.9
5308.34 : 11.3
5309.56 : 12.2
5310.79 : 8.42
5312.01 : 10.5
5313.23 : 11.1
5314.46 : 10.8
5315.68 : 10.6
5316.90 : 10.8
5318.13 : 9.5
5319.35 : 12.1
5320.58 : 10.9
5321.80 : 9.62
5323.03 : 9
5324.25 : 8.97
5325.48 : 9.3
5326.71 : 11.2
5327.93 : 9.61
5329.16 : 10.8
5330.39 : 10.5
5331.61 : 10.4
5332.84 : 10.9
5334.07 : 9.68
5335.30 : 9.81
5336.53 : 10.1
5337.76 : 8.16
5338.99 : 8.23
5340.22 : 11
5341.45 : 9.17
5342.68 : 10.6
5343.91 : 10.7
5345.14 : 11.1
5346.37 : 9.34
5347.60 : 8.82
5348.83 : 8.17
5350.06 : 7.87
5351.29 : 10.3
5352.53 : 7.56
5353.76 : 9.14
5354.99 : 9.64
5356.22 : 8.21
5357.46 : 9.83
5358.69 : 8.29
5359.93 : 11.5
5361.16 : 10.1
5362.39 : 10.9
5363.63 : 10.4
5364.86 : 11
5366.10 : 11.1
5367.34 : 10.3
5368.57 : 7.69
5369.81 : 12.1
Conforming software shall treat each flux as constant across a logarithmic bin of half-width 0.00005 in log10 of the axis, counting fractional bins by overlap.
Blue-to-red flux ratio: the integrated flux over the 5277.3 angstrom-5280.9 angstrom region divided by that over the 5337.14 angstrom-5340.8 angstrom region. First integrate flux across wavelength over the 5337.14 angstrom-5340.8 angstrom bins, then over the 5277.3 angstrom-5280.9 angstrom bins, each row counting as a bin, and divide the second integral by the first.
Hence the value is 1.24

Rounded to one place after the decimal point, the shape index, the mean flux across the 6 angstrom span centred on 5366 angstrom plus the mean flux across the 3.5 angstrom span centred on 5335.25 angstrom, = 20.0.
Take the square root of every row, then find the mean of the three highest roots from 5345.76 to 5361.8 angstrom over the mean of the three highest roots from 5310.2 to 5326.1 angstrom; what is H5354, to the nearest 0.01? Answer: 0.97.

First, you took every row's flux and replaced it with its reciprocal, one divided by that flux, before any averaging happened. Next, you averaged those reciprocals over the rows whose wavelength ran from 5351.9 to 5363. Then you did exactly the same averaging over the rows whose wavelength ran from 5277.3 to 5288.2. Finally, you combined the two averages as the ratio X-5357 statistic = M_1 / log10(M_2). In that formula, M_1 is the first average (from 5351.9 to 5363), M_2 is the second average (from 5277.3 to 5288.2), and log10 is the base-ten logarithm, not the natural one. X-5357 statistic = -0.105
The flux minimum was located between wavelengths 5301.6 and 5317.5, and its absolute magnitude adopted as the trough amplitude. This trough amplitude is 8.4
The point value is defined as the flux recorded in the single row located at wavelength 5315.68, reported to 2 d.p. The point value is 10.60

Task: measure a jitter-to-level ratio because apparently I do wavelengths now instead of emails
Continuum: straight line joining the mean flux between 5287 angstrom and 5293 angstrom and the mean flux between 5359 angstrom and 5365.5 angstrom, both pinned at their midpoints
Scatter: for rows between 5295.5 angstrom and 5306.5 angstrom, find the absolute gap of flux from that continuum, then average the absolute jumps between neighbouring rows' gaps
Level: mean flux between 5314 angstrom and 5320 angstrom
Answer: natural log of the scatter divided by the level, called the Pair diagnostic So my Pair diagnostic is -2.55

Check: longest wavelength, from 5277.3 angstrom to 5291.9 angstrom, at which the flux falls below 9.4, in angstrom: 5290.04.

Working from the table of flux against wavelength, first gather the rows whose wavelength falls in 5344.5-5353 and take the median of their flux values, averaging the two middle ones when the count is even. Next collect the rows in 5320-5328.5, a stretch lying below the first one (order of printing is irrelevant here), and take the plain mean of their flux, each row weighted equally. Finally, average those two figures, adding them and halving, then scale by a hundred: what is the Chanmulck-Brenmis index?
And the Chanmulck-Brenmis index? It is 931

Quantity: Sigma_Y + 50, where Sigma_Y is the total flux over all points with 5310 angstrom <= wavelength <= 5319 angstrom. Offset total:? 122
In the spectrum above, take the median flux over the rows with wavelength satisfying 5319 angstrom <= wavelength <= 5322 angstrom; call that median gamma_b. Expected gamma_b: 10.9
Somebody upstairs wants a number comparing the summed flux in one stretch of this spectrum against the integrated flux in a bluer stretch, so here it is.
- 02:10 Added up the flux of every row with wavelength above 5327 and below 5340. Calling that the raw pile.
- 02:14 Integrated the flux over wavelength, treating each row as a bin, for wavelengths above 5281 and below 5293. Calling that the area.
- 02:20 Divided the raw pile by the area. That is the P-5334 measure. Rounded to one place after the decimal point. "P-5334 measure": 0.8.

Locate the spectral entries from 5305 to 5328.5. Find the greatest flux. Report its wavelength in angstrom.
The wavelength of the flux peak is 5309.56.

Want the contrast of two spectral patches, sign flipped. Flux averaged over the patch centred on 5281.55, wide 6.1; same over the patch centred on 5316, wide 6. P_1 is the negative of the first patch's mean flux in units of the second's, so -1.06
